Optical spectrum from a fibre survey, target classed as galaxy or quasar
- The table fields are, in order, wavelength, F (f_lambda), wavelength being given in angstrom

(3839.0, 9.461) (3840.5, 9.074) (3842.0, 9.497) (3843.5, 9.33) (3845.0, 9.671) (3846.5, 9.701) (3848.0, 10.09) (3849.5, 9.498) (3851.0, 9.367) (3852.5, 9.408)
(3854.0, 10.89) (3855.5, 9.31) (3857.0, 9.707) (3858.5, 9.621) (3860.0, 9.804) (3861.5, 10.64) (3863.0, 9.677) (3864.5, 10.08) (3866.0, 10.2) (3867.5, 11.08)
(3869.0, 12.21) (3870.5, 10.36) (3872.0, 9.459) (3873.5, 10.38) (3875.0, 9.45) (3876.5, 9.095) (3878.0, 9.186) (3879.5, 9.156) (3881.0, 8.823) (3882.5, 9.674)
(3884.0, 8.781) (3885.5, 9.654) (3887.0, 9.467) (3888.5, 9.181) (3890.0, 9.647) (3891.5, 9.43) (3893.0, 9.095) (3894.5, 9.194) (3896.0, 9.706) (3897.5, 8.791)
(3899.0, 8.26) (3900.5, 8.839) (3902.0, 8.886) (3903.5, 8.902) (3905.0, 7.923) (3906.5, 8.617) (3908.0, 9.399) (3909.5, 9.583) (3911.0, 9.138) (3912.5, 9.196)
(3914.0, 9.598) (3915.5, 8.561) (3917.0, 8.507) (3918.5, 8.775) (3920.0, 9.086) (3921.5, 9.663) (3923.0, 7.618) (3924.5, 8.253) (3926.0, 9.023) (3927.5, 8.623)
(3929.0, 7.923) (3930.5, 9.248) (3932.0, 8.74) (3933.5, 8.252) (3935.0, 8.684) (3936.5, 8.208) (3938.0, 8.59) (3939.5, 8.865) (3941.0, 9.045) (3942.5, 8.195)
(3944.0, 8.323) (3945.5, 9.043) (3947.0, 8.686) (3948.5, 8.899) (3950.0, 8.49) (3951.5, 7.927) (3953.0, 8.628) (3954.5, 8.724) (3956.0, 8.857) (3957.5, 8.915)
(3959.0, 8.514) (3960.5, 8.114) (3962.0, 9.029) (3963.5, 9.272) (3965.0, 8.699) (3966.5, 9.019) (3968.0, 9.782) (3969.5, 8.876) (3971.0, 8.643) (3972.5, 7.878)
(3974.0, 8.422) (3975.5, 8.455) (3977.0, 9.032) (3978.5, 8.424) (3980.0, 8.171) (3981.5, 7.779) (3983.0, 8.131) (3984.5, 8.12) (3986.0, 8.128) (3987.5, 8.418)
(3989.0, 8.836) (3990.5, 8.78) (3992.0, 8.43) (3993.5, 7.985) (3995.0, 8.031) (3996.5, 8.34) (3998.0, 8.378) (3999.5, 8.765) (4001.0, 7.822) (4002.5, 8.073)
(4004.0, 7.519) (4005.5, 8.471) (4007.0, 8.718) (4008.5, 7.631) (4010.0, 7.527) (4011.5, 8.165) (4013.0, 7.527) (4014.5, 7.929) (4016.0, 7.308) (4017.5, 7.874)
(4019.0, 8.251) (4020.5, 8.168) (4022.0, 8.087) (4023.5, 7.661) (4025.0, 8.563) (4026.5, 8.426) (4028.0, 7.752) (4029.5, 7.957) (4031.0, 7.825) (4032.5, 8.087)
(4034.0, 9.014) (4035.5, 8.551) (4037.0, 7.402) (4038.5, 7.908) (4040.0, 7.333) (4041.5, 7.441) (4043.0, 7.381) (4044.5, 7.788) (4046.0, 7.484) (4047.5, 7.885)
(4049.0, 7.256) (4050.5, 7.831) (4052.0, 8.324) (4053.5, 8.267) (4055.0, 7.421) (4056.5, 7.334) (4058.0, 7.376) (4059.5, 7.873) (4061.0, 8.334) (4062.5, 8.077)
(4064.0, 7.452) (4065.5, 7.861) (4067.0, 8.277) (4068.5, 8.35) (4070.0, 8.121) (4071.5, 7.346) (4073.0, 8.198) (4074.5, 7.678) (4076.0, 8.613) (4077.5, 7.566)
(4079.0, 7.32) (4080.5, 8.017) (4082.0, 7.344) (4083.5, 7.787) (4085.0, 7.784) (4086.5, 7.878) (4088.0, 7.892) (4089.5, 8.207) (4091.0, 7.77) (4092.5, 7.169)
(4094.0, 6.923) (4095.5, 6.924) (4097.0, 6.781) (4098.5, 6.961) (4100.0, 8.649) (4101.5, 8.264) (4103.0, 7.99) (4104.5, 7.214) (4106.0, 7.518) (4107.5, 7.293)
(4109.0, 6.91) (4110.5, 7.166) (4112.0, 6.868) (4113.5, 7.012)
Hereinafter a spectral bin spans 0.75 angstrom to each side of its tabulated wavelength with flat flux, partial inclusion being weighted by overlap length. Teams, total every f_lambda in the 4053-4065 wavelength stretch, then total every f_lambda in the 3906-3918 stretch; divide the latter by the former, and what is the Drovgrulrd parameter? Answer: 1.17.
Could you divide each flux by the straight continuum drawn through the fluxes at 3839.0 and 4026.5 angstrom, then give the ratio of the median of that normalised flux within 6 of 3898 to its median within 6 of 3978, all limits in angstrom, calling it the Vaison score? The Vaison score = 1.02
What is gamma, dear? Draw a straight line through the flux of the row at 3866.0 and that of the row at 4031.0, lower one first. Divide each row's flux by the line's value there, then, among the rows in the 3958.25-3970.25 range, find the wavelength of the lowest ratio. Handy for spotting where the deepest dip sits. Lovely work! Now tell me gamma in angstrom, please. 3960.5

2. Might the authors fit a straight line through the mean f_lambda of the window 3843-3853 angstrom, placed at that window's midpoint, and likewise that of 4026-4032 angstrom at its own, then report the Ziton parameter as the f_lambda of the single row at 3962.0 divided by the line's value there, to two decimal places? 1.05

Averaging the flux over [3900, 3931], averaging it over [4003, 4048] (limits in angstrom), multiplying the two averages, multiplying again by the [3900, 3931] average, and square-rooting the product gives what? 24.8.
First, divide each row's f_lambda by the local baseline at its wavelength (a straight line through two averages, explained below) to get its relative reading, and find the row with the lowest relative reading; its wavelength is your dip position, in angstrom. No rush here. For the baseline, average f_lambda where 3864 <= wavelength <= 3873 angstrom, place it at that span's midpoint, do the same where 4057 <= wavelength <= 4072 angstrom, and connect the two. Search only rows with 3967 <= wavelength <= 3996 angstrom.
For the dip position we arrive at 3972.5 angstrom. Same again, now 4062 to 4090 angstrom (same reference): 4071.5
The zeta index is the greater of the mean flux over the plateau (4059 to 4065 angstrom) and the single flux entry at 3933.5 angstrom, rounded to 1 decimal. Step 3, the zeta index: 8.3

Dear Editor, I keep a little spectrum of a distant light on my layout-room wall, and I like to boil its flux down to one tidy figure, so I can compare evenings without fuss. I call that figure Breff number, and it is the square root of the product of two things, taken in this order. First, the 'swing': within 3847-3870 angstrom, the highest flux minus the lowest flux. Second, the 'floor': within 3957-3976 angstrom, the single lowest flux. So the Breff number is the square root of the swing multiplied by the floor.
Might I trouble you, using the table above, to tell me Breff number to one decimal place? 4.8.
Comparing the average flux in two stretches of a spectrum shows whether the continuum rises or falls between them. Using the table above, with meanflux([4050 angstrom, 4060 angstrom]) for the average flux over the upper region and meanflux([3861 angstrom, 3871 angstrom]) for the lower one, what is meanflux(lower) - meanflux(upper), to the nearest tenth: 2.8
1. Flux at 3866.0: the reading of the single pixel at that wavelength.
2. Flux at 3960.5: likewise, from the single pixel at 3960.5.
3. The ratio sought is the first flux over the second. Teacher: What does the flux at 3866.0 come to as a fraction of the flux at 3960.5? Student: 1.26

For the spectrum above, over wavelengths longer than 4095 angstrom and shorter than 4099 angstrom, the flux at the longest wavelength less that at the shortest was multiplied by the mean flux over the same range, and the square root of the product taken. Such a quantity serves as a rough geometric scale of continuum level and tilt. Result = 0.5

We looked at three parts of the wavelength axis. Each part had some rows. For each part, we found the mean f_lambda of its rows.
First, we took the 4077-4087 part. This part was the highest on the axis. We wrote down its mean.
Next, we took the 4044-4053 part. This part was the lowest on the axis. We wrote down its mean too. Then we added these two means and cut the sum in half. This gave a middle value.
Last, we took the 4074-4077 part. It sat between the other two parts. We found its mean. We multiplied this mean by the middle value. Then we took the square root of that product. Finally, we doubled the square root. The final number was 15.9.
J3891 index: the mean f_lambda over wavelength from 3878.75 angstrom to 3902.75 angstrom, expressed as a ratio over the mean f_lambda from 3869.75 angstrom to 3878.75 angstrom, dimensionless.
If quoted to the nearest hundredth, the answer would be 0.95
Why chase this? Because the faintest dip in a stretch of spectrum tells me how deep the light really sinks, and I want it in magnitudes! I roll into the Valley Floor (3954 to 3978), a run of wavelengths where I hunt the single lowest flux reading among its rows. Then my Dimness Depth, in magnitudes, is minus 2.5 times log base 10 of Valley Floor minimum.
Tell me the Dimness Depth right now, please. -2.24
